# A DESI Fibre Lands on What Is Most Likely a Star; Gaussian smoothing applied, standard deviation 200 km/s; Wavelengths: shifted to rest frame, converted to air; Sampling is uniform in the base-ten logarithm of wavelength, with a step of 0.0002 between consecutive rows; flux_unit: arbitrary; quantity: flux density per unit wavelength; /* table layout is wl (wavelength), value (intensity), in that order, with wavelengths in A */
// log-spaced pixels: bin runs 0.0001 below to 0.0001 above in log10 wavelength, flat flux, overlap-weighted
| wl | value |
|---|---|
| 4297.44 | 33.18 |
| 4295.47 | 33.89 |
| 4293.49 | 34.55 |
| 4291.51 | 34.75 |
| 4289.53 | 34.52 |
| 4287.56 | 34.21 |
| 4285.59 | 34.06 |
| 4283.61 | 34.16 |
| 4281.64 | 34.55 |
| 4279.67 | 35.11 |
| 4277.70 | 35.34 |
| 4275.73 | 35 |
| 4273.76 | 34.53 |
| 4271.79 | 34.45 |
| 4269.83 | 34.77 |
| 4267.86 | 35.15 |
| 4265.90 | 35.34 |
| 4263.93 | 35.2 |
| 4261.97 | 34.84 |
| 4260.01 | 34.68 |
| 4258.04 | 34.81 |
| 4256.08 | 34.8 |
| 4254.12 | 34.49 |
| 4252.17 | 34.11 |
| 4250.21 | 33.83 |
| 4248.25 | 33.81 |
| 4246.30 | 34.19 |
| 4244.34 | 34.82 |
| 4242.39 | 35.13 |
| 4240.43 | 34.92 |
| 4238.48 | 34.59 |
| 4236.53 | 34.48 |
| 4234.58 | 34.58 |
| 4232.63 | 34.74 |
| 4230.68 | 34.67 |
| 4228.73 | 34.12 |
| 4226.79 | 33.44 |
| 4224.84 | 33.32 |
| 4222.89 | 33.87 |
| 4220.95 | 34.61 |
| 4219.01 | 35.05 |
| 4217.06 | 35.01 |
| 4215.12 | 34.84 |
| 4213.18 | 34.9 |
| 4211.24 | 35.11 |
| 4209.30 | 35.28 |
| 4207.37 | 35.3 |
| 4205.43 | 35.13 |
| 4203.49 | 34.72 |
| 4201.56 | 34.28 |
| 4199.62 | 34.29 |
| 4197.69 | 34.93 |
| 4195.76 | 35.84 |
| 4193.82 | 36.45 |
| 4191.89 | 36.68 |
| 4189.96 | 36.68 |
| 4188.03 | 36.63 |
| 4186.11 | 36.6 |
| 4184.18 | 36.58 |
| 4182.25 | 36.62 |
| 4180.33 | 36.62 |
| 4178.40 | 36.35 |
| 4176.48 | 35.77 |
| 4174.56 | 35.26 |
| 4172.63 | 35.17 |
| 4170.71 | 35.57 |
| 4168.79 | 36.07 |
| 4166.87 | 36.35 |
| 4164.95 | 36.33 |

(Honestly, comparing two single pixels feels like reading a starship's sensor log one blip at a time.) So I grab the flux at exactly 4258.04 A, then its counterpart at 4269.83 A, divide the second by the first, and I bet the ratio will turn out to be 1.00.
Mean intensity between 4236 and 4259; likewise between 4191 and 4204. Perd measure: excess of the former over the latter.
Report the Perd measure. -0.81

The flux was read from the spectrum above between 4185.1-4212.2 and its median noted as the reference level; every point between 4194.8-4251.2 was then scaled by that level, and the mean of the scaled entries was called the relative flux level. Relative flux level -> 0.981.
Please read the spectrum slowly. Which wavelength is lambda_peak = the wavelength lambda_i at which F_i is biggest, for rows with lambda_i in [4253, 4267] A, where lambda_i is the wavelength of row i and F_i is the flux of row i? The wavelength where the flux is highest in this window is 4265.90 A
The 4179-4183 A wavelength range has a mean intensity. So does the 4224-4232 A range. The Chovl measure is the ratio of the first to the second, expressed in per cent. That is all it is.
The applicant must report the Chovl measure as 108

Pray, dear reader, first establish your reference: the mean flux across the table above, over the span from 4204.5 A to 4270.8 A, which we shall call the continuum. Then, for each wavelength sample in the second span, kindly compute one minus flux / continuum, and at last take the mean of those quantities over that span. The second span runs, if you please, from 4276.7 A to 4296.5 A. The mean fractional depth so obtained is 0.004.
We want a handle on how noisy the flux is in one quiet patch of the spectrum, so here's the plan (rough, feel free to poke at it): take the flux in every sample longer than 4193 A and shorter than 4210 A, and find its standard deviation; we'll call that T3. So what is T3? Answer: 0.7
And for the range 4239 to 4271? 0.5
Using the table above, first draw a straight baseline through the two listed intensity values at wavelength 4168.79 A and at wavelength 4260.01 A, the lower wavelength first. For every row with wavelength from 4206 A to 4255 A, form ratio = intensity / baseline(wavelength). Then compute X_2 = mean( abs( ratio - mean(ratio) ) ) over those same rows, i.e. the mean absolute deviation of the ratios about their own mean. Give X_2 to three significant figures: 0.0109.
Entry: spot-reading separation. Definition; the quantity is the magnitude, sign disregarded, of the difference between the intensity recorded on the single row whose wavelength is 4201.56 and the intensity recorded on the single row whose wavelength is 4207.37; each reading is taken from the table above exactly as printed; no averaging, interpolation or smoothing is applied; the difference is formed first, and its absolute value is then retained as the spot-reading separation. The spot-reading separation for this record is 1.0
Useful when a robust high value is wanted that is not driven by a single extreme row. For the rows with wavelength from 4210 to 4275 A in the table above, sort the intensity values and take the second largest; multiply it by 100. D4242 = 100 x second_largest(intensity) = 3520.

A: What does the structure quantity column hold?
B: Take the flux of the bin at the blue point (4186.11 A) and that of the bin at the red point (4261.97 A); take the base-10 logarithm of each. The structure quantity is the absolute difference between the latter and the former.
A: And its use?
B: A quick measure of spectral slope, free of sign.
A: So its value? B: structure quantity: 0.021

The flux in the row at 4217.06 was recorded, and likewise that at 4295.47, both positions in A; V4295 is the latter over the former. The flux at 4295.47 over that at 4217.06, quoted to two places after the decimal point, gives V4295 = 0.97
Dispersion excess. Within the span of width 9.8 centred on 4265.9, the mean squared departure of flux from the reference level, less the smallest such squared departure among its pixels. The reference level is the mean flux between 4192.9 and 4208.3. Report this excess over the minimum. 0.0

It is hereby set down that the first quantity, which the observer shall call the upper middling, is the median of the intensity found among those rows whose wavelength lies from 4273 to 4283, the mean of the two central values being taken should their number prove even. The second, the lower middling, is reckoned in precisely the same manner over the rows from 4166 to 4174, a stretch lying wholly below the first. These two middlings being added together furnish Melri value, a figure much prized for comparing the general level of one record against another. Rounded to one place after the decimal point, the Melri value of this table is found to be 70.8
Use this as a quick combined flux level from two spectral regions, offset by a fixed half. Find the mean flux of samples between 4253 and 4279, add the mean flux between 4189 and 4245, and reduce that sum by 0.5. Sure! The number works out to 69.3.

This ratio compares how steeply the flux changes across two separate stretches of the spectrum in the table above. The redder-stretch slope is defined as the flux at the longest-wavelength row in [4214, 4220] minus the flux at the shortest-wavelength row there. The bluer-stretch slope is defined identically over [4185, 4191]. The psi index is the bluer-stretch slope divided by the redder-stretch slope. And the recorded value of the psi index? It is 0.4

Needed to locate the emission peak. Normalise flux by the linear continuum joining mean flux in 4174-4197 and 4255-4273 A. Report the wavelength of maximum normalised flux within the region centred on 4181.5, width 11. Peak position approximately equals 4186.11 A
